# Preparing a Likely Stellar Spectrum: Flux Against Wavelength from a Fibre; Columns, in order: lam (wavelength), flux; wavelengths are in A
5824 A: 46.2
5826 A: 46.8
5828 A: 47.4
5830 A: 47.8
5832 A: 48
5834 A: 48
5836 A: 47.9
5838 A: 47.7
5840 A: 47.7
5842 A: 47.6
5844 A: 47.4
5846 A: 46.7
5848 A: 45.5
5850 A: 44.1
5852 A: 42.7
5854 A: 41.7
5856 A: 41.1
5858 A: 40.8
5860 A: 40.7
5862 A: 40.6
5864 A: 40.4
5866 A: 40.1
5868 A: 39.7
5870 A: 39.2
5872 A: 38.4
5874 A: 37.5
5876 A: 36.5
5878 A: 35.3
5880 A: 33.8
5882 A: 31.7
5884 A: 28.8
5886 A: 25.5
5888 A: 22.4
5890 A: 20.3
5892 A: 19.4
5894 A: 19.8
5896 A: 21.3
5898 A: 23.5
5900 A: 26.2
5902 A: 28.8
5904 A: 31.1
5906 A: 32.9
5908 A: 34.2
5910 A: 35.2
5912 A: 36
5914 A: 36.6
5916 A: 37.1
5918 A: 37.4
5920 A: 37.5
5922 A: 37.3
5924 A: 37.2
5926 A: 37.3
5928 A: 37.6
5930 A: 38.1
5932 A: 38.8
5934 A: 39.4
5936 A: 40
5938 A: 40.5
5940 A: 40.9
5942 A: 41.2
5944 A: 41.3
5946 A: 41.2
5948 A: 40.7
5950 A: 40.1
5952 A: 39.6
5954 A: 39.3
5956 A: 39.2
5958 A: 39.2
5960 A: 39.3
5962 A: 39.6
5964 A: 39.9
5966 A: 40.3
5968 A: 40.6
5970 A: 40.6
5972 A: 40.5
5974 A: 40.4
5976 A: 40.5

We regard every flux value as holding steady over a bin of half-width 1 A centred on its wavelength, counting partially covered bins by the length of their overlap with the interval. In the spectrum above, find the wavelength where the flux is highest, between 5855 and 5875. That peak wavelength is 5856 A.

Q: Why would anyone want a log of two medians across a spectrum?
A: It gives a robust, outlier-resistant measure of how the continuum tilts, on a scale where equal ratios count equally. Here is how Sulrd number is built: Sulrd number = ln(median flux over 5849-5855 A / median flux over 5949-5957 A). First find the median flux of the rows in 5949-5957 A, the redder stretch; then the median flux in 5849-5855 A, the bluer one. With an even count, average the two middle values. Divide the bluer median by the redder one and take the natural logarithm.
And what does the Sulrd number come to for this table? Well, 0.1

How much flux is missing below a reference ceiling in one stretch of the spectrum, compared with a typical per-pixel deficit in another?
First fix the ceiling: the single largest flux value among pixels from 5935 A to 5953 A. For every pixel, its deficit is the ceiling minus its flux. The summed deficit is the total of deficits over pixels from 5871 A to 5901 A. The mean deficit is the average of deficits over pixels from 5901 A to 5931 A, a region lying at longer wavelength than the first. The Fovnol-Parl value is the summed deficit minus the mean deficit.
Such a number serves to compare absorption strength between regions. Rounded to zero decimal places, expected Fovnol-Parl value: 193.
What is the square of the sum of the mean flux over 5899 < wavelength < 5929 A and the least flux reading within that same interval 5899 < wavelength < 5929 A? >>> 3724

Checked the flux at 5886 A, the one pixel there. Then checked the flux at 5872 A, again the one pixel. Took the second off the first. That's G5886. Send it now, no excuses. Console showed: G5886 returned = -13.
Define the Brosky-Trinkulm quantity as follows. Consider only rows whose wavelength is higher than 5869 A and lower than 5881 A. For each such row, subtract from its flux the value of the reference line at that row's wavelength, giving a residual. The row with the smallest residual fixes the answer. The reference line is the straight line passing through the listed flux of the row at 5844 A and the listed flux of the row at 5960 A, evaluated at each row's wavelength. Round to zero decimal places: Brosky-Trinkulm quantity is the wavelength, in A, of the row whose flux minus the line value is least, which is 5880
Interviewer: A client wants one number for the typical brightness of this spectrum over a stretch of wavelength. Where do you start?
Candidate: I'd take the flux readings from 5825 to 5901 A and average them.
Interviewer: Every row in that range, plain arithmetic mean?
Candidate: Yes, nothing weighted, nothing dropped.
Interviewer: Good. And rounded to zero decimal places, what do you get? 38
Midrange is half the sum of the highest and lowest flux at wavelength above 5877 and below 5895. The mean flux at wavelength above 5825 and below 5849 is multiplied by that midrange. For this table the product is 1296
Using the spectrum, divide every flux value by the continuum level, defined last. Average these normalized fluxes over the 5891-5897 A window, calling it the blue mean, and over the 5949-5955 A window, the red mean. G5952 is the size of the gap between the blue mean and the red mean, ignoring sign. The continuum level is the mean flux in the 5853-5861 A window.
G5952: 0.47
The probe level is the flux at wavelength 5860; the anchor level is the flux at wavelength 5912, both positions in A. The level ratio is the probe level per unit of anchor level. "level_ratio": 1.13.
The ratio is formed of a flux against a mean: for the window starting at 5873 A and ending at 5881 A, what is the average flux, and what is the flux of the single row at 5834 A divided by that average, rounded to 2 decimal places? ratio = 1.34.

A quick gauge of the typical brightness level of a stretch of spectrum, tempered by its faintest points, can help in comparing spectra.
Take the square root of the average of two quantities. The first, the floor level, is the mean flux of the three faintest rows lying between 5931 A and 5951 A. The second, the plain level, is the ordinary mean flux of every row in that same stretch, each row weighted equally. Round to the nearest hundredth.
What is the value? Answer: 6.32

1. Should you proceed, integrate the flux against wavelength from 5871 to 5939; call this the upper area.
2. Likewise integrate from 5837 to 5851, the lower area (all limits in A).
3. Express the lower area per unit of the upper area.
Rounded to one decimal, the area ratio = 0.3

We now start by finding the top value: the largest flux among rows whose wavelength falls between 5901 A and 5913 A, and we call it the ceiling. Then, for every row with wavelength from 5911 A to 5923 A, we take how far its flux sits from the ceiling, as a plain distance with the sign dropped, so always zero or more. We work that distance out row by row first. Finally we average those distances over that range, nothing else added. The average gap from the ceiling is 1.0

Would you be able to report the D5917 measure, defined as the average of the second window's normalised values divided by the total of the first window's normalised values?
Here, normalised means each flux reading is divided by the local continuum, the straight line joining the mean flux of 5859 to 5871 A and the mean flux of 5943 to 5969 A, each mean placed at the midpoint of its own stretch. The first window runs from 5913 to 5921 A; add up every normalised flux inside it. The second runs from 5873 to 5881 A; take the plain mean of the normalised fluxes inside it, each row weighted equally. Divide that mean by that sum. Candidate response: 0.24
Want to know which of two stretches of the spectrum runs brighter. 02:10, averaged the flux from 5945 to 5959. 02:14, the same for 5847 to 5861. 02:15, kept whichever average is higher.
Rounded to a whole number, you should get 42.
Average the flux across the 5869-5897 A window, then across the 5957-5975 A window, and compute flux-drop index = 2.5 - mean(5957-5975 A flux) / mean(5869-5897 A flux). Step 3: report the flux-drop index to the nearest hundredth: 1.13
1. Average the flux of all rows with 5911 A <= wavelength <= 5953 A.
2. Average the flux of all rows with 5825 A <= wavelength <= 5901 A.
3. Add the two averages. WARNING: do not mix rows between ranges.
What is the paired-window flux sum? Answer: 77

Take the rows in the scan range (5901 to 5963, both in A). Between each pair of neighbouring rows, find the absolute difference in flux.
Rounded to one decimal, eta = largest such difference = 2.3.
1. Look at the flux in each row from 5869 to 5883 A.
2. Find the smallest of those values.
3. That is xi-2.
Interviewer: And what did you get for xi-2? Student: 31.7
